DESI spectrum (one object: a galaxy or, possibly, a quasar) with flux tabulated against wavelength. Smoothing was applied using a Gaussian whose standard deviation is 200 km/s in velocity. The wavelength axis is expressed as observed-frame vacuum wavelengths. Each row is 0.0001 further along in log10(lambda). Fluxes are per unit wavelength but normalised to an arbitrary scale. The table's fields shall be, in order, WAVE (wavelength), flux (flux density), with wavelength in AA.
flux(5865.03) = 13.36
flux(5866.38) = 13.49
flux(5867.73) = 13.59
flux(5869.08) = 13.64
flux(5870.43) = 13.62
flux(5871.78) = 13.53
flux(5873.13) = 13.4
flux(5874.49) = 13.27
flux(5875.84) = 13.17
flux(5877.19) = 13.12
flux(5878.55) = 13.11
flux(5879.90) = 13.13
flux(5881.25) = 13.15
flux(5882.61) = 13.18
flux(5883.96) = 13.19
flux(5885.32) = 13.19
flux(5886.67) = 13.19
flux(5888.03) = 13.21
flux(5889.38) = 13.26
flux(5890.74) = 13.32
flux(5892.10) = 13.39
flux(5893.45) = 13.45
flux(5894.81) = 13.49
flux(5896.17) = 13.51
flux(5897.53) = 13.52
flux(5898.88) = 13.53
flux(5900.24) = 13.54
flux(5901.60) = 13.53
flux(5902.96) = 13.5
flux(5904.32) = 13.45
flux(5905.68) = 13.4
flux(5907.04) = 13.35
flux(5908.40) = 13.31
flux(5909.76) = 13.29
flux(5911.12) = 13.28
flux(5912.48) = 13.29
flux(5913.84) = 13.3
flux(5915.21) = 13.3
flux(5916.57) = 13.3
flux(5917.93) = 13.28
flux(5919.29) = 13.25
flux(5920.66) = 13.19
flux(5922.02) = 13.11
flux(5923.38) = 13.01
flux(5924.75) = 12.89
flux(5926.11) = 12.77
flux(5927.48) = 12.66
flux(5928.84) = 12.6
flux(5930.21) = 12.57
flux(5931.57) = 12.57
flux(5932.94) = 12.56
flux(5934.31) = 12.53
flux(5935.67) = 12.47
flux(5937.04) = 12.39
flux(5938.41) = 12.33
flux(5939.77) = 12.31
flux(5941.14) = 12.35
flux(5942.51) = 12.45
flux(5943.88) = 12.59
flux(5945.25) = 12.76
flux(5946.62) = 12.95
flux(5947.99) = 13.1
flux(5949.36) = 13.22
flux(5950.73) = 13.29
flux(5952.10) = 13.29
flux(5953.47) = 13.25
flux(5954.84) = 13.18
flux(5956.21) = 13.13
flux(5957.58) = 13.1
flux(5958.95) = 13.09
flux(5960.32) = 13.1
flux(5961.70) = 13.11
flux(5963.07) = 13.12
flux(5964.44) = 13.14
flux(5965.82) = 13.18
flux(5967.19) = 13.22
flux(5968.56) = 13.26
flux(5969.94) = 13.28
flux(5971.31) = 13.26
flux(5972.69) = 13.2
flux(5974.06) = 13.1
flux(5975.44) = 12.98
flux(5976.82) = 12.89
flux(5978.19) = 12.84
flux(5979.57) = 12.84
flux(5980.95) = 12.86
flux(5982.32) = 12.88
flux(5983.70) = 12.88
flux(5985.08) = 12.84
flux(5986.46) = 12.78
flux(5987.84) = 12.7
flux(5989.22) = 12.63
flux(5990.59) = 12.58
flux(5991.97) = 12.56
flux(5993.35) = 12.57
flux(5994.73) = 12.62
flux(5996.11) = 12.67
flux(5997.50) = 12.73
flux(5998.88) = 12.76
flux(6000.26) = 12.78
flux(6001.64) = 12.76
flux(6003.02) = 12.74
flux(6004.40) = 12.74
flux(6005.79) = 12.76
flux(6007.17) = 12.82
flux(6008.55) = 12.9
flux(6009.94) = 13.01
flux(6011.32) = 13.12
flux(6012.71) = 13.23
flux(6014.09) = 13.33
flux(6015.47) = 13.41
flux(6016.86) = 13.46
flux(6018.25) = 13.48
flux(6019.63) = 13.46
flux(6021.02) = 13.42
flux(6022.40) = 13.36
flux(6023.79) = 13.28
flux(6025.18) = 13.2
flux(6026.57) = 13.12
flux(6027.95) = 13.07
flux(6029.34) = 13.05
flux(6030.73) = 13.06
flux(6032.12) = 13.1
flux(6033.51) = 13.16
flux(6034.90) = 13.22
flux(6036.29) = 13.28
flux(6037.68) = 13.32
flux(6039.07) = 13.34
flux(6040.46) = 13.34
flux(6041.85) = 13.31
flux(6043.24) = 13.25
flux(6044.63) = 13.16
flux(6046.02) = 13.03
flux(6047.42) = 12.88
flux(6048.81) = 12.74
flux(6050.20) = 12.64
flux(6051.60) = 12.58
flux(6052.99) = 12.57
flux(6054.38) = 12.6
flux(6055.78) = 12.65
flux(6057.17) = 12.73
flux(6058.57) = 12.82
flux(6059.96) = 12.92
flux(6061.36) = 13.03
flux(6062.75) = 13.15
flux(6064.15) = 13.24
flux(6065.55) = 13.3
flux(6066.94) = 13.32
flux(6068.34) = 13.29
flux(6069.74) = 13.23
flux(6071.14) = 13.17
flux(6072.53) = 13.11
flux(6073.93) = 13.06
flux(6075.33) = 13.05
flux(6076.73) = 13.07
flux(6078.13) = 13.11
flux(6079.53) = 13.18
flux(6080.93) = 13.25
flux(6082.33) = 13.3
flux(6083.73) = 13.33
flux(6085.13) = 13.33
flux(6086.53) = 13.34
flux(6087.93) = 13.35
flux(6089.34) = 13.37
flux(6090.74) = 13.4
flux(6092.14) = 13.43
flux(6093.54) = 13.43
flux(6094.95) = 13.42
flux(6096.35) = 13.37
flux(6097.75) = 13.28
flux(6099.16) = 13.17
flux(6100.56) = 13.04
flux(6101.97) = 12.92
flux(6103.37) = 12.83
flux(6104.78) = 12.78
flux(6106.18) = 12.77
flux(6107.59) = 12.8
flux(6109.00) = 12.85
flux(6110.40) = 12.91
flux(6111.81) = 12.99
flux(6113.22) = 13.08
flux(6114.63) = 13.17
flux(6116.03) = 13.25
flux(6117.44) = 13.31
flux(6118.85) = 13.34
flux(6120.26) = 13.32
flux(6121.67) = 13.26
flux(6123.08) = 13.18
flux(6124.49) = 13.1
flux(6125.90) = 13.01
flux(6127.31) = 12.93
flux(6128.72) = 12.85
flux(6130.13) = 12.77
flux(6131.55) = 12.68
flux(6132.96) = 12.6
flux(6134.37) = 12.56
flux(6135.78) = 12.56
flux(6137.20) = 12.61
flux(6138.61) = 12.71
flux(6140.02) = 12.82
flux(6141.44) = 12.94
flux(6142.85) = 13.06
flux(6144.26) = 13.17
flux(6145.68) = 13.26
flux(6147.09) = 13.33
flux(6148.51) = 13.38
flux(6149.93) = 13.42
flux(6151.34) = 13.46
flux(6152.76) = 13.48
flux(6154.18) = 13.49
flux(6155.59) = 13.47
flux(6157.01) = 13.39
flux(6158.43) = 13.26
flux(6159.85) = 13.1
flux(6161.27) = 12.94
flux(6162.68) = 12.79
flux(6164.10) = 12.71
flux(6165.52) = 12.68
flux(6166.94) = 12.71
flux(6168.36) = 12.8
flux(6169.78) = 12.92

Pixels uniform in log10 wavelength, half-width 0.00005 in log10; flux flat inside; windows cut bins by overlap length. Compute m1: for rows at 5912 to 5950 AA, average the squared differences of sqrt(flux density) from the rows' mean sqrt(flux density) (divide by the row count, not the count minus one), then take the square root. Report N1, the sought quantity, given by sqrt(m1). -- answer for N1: 0.22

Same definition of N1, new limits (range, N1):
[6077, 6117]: 0.17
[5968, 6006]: 0.17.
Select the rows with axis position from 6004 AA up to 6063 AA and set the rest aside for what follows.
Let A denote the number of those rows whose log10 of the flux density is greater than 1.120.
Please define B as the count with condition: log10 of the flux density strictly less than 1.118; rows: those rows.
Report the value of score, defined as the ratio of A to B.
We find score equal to 0.7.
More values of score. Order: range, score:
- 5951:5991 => 0.4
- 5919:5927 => 0.5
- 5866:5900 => 9.5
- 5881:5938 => 2.3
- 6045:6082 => 0.4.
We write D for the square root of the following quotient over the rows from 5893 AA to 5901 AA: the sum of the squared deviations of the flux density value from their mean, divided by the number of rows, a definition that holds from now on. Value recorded 0.03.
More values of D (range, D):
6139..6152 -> 0.21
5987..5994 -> 0.05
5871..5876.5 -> 0.14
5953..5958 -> 0.06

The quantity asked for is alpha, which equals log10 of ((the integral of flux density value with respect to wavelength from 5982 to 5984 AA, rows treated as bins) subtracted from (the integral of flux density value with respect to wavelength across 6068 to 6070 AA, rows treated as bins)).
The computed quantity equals -0.12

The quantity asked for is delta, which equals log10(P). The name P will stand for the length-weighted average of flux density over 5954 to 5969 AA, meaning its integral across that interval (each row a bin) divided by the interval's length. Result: 1.12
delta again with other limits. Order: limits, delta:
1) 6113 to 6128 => 1.12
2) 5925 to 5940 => 1.10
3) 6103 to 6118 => 1.11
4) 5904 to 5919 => 1.12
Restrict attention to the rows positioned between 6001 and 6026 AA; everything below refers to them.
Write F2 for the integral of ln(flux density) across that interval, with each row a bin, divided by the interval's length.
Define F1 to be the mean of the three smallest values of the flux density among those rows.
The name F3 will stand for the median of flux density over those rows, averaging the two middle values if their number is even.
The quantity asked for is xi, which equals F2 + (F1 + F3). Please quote 28.5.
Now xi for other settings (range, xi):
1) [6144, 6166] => 28.6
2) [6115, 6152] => 28.2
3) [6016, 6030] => 29.0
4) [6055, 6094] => 28.5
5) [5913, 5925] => 28.8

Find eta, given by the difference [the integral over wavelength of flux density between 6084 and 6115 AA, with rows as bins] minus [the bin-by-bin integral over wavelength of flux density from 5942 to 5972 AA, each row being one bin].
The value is 14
